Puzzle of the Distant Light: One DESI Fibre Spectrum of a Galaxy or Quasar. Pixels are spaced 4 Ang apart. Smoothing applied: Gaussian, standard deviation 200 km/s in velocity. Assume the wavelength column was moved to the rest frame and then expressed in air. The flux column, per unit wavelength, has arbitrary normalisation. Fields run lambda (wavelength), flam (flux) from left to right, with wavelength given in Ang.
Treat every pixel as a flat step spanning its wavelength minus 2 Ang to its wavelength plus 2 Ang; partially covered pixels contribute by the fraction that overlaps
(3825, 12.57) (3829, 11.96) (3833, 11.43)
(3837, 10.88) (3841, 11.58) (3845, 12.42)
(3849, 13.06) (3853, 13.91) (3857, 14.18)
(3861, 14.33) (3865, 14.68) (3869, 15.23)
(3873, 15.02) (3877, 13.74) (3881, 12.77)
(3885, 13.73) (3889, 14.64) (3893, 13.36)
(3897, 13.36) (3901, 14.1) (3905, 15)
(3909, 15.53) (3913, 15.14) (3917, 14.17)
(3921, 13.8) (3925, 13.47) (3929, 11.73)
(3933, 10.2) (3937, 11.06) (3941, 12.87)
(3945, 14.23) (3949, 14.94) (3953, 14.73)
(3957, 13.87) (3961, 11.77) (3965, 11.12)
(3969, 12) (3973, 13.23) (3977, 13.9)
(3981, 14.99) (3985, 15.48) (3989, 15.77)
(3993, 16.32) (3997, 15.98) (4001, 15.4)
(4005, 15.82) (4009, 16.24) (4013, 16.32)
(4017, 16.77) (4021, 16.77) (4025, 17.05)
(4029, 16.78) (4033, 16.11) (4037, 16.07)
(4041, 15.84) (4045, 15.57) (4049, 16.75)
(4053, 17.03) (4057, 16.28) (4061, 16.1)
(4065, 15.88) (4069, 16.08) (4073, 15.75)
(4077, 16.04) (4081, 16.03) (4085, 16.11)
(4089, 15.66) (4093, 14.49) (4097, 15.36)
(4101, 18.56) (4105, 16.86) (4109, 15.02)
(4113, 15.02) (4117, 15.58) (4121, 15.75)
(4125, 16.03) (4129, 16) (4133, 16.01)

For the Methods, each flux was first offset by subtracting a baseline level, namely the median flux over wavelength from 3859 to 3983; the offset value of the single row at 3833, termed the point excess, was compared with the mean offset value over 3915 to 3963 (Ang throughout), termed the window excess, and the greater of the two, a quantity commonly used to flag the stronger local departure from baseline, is -0.8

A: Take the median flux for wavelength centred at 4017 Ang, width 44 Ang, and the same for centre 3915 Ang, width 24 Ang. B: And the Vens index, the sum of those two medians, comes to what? 31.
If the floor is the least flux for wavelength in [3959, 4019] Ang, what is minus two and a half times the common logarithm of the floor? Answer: -2.62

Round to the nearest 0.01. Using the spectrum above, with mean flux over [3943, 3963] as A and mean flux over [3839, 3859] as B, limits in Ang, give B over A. 0.94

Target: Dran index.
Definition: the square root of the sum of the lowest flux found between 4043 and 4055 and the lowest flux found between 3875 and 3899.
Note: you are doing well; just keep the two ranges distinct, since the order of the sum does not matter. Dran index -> 5.32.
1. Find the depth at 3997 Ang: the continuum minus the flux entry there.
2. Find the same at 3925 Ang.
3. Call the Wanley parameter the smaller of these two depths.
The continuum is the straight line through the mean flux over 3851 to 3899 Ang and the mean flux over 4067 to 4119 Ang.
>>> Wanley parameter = -0.89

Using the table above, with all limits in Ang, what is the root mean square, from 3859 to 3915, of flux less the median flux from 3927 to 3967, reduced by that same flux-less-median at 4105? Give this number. -2.4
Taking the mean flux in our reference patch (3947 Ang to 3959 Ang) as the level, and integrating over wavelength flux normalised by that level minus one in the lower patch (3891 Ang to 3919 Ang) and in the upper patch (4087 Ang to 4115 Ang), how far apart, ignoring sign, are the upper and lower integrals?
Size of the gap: 2.8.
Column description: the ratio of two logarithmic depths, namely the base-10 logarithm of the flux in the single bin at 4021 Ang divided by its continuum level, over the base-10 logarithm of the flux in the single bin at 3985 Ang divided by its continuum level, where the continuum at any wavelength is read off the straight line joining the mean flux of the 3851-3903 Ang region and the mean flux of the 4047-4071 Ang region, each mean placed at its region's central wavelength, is 16.7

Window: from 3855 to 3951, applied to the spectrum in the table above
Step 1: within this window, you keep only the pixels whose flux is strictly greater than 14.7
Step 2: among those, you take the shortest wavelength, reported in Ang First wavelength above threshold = 3869 Ang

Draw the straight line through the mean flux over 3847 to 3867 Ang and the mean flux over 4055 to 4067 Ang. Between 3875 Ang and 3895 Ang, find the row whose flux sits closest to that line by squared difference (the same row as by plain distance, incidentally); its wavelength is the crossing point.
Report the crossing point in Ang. 3889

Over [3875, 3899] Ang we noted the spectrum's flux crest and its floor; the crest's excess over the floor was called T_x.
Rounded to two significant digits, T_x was 1.9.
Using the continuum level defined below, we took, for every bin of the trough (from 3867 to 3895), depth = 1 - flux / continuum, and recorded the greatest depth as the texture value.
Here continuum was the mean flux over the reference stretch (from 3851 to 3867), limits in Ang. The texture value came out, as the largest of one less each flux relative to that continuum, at 0.11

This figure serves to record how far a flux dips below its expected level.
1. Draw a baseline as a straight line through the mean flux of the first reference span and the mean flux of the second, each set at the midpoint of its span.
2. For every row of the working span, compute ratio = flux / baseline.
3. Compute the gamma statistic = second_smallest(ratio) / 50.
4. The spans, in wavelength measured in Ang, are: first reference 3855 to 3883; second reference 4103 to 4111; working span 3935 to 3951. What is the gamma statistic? 0.0174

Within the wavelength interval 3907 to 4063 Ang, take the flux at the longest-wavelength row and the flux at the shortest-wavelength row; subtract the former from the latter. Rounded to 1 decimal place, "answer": -0.6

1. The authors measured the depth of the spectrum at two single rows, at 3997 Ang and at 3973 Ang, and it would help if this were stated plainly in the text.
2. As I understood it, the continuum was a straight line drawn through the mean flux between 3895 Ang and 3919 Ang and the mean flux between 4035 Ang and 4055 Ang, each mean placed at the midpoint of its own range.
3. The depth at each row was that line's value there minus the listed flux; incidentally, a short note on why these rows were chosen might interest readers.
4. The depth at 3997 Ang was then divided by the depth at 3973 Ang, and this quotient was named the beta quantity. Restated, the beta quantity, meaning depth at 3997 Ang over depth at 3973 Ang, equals -0.15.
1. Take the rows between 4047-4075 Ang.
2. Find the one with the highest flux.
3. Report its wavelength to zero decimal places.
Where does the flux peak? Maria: 4053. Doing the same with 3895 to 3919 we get 3909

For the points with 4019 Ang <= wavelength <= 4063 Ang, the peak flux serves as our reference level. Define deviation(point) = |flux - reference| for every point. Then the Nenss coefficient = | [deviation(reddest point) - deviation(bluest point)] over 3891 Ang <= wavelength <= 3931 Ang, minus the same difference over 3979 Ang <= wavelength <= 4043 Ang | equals 2.5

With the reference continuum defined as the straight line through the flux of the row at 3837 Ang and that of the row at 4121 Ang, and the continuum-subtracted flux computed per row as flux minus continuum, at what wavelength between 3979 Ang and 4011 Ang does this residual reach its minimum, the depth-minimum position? 3981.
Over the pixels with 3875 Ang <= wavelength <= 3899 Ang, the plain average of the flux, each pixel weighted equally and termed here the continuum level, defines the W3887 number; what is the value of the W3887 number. 13.6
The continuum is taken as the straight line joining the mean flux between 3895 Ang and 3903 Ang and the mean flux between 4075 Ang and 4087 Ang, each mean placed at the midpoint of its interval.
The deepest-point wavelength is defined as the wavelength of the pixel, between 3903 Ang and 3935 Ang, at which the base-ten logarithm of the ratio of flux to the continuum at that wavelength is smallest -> 3933 Ang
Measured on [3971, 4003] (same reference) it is 3973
